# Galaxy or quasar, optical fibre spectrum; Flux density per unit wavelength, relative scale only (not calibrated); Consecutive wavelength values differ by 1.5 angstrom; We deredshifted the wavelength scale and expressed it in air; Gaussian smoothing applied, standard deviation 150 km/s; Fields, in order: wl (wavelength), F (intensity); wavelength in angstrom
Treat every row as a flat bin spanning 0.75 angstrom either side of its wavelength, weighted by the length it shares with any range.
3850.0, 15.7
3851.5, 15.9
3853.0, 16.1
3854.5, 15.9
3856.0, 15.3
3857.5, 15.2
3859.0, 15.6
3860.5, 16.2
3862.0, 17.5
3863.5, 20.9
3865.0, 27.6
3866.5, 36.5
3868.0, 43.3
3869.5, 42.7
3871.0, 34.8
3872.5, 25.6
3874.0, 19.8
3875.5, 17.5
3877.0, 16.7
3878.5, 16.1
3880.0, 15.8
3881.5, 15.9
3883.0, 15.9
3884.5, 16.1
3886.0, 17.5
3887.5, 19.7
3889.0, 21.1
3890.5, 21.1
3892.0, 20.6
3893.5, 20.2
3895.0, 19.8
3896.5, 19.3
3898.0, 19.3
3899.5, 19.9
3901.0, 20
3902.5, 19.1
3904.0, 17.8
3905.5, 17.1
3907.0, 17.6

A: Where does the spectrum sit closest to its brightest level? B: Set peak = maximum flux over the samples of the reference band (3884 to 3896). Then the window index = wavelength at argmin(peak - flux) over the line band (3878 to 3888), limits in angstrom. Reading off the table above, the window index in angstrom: 3887.5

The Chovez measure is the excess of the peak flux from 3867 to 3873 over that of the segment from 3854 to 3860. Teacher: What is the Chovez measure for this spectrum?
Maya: 27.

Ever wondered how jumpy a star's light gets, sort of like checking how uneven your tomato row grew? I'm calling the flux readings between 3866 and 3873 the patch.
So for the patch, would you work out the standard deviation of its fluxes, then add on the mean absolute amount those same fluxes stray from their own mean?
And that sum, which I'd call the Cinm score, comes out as 12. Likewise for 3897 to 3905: 1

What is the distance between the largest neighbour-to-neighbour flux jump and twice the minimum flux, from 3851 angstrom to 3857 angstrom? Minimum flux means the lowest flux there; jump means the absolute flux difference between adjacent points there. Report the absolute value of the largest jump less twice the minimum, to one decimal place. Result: 30.0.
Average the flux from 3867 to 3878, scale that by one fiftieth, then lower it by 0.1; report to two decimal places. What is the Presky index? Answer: 0.47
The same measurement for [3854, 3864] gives 0.23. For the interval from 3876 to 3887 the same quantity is 0.23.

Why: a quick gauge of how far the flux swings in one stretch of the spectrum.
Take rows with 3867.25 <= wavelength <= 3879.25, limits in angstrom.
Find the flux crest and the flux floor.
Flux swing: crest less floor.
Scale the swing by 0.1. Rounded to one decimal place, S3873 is 2.7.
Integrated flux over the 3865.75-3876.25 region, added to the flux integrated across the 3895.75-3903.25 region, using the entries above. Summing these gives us 477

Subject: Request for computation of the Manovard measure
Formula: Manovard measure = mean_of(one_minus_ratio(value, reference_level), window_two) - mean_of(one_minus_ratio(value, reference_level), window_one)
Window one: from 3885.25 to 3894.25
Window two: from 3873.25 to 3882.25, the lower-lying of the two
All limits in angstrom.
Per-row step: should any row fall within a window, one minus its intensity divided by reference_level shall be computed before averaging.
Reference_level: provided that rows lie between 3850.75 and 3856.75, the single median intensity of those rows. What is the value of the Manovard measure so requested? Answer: 0.2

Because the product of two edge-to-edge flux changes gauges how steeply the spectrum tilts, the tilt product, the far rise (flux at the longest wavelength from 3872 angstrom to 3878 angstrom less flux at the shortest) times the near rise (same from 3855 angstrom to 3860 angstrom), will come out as -2.7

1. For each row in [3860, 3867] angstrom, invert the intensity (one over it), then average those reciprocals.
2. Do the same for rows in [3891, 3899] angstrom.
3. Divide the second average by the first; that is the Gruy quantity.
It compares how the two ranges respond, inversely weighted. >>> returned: 1.1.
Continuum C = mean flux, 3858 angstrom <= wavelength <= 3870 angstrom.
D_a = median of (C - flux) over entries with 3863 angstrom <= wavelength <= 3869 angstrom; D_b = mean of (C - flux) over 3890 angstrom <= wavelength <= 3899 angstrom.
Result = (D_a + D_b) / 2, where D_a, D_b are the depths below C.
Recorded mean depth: 1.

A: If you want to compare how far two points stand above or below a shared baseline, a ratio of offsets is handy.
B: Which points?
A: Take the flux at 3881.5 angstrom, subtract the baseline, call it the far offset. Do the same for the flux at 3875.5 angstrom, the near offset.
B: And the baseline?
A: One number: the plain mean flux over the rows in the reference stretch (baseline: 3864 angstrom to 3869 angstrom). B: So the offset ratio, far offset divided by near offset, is 1.1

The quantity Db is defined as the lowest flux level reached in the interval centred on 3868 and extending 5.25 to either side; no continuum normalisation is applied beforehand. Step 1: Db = 20.9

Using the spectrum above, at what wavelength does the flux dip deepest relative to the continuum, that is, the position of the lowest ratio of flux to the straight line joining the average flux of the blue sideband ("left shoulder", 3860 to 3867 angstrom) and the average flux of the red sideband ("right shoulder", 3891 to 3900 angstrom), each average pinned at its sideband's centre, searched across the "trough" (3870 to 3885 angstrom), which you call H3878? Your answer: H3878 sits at 3880.0 angstrom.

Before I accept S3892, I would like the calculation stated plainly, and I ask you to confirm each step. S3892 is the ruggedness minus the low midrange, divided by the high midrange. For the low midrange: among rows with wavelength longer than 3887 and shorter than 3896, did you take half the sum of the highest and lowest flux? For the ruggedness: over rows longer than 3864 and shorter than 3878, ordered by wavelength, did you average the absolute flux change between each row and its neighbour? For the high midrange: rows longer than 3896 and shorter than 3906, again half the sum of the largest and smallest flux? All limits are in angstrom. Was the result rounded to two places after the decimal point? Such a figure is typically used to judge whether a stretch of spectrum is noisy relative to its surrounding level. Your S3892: -0.81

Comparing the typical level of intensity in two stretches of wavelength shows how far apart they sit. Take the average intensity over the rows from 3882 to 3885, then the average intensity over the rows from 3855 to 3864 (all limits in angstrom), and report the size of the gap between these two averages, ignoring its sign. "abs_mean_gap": 1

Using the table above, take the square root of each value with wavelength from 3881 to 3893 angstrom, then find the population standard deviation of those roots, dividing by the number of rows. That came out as 0.3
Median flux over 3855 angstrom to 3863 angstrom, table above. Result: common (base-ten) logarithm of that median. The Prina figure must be 1.19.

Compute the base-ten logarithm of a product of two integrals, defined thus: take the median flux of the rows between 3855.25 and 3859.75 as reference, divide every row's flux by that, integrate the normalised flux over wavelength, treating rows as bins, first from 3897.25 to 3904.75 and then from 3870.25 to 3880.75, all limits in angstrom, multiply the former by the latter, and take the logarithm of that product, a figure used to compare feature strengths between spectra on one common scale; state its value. 2.1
